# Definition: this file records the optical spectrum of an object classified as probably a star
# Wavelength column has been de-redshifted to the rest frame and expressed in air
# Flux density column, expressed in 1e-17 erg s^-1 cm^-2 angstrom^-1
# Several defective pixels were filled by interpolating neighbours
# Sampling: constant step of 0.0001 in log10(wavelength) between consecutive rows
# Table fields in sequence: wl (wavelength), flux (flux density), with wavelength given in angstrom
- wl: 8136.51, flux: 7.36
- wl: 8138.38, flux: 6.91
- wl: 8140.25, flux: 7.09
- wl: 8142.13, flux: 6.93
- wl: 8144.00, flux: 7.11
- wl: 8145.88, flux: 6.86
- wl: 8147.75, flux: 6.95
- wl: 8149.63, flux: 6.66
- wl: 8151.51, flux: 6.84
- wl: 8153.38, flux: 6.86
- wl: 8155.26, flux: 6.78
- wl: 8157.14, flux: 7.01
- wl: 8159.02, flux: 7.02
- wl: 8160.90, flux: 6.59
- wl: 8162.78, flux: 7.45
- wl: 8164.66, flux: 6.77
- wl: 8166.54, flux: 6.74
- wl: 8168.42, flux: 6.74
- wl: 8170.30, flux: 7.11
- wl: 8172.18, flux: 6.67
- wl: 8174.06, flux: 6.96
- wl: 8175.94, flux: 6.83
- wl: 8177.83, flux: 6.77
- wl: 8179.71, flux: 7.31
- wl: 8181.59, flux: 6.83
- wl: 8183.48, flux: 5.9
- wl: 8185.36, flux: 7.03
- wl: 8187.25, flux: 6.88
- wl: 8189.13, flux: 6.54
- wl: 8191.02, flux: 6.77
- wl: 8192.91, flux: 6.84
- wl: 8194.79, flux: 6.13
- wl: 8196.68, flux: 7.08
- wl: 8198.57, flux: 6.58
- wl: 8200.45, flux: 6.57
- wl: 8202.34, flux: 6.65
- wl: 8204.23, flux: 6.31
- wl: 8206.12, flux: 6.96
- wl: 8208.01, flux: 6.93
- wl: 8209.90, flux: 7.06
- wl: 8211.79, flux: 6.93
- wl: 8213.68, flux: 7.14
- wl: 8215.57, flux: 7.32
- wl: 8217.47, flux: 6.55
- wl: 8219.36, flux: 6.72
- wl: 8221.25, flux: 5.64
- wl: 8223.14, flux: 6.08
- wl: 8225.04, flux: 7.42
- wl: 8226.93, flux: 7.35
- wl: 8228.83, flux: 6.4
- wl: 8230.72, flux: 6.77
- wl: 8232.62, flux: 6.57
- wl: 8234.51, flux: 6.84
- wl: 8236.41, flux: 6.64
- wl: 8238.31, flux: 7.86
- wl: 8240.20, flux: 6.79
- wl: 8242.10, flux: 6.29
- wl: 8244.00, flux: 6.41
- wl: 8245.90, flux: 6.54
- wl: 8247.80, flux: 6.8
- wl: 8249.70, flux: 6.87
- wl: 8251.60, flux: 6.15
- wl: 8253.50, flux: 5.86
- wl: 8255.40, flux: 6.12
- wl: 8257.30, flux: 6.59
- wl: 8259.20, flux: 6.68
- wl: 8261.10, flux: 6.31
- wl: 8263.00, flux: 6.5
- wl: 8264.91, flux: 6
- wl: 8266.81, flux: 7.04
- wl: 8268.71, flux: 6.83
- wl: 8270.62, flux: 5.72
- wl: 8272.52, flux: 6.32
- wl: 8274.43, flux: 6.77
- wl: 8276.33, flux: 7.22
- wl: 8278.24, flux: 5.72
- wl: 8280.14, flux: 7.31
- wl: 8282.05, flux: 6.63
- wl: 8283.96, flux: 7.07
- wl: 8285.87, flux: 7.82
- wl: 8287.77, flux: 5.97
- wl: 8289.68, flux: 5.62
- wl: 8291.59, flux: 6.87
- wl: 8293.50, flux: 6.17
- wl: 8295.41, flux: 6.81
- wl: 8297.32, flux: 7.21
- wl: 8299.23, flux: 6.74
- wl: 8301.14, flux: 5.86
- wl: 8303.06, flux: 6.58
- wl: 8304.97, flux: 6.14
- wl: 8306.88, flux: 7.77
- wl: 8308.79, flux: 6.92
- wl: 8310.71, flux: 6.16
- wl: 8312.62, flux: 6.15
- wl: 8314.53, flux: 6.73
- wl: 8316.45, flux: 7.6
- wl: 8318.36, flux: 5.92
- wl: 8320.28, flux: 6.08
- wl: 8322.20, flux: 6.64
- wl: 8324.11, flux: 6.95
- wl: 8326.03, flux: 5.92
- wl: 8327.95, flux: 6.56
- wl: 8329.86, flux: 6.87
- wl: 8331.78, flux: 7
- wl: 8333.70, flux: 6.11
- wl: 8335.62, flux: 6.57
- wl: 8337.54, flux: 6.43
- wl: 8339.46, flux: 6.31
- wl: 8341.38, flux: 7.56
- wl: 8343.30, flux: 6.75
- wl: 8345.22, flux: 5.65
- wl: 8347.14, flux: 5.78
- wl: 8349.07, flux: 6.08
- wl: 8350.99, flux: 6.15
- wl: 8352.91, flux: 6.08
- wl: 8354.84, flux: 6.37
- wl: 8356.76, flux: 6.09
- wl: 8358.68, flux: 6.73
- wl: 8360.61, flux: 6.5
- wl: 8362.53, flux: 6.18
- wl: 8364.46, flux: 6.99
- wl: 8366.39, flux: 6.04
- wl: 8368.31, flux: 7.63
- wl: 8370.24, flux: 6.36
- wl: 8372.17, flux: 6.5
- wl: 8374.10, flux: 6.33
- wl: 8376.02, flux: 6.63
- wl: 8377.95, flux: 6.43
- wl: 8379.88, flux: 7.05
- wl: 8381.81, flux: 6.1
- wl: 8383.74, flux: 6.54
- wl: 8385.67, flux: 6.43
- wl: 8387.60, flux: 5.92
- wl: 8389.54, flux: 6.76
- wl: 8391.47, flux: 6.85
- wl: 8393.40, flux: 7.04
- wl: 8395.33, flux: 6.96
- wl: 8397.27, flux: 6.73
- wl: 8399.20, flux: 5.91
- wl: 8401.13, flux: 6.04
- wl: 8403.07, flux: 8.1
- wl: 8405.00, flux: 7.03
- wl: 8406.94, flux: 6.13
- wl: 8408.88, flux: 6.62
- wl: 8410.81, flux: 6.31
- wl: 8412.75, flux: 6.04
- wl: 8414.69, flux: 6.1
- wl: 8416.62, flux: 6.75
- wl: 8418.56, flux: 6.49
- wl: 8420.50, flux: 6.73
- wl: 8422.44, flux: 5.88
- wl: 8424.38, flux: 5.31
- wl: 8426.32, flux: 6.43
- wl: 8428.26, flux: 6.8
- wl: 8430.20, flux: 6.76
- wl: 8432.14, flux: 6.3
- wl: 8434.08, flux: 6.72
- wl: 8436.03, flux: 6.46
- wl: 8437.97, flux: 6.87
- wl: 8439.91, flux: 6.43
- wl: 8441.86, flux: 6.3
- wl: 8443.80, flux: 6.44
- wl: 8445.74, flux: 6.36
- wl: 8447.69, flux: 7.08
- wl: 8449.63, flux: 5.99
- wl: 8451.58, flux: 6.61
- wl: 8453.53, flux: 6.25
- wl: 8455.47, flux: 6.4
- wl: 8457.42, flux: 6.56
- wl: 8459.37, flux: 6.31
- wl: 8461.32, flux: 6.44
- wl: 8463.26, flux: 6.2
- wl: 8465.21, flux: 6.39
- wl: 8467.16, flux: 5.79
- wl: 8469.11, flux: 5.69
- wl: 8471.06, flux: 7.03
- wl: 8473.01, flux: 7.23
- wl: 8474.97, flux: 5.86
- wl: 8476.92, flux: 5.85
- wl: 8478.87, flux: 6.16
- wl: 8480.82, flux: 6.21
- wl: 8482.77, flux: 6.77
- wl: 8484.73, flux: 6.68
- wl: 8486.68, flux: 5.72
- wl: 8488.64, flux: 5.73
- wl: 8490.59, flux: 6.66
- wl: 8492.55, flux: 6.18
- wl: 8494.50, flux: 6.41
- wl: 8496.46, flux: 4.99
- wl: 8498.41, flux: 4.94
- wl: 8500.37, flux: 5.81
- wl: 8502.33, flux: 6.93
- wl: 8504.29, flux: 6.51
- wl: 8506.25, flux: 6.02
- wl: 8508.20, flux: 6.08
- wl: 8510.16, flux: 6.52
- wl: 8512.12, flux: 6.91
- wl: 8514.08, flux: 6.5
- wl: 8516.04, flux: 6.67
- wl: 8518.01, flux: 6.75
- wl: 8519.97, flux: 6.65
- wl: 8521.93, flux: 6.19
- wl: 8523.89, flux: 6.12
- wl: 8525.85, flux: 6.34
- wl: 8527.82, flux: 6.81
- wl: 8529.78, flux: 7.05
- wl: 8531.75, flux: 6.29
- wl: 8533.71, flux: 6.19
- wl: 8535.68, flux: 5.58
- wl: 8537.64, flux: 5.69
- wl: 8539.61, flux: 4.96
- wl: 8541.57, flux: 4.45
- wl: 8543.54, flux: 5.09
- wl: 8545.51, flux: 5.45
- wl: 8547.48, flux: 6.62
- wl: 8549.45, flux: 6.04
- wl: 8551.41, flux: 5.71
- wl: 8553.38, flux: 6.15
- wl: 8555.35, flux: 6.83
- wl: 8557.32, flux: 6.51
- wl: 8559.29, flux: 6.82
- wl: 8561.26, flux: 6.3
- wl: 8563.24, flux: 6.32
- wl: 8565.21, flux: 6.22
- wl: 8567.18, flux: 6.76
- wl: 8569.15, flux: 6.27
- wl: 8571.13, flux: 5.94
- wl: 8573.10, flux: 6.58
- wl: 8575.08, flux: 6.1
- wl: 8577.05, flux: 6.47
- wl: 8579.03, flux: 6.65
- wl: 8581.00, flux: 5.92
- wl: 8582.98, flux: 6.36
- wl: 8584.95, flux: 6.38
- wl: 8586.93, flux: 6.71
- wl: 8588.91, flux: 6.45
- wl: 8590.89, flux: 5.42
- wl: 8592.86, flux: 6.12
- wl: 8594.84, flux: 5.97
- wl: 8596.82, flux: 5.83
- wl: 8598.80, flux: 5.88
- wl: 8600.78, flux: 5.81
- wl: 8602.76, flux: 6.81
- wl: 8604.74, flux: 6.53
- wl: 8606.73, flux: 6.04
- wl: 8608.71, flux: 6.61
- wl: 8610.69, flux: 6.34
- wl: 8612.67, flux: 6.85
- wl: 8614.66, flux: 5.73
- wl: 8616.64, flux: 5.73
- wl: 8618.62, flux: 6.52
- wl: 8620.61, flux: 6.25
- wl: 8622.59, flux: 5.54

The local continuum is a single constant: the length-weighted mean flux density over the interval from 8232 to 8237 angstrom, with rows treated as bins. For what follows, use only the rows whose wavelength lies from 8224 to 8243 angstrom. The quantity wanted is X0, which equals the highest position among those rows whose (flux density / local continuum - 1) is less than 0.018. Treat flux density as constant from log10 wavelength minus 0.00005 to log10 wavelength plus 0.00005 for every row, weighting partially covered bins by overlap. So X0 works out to 8242.10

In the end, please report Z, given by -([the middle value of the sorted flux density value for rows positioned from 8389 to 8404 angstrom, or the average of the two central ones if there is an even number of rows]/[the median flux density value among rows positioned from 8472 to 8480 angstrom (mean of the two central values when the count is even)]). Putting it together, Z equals -1.13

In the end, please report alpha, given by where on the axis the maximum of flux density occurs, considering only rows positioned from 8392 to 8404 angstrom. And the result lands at 8403.07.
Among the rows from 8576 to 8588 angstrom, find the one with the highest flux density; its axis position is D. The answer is 8586.93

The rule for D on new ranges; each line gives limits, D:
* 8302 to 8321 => 8306.88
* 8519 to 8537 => 8529.78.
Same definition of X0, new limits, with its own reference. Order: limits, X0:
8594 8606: 8604.74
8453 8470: 8469.11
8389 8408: 8406.94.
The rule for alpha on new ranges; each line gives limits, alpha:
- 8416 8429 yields 8428.26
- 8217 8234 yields 8225.04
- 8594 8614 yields 8612.67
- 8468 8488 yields 8473.01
